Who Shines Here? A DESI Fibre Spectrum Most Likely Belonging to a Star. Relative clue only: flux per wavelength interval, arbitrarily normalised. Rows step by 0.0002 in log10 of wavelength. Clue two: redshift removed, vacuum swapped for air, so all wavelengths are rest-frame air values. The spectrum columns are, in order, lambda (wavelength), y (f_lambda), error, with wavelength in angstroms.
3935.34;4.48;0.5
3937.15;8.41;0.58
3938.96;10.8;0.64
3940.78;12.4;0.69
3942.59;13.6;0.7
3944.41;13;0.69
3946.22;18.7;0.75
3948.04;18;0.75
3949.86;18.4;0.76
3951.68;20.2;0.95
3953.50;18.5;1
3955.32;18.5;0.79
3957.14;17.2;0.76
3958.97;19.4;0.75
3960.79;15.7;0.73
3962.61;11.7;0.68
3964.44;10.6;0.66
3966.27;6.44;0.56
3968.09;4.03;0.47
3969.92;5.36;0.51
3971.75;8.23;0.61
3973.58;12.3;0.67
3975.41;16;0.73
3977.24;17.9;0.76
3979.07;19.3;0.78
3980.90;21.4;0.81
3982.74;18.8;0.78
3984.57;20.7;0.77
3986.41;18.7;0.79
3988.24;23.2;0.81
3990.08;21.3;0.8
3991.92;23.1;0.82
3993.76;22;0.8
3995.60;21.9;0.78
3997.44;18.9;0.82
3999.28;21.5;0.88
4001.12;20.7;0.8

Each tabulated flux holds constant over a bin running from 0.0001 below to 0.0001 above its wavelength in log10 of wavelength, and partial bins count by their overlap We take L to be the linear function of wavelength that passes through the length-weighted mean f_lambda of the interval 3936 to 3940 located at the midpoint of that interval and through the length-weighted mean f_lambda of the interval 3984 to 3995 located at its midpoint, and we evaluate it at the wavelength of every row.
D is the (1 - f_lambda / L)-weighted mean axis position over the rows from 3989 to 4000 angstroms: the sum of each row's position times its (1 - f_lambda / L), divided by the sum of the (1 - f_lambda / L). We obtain 3997.8 angstroms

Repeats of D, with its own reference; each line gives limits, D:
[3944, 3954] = 3949.3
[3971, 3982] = 3972.0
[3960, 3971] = 3967.4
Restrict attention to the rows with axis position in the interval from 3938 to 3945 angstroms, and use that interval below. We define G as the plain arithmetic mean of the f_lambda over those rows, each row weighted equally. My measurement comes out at 12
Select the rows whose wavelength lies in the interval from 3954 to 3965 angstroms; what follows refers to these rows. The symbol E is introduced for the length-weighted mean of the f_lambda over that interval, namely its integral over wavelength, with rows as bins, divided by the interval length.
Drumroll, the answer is 16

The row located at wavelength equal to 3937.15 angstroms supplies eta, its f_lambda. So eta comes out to 8.41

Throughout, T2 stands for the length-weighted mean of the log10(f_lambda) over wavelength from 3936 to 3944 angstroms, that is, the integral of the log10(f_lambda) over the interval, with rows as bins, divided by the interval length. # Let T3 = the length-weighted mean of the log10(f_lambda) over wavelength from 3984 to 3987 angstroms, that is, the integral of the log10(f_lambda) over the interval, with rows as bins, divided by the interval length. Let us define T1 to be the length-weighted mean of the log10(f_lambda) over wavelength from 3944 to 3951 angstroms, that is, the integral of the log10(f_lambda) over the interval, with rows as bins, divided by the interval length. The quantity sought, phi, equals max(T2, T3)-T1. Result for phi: 0.1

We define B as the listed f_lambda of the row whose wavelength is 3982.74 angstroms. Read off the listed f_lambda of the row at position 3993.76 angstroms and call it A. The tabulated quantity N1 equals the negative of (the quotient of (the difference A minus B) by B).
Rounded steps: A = 22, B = 18.8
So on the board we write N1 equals -0.2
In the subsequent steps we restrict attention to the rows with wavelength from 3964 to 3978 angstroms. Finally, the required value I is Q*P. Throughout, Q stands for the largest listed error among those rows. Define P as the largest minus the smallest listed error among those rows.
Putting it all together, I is 0.220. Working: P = 0.29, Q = 0.76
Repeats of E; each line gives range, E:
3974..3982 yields 18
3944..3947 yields 16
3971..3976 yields 12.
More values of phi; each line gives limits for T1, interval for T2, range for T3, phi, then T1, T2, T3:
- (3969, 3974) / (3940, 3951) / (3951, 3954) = 0.4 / 0.89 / 1.19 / 1.29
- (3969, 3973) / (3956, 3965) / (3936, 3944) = 0.3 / 0.84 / 1.17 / 1.04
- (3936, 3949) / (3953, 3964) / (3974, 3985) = 0.2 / 1.11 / 1.21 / 1.27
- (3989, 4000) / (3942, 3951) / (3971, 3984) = -0.1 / 1.33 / 1.21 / 1.20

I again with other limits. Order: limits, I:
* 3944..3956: 0.310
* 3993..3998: 0.033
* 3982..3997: 0.041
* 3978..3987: 0.032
